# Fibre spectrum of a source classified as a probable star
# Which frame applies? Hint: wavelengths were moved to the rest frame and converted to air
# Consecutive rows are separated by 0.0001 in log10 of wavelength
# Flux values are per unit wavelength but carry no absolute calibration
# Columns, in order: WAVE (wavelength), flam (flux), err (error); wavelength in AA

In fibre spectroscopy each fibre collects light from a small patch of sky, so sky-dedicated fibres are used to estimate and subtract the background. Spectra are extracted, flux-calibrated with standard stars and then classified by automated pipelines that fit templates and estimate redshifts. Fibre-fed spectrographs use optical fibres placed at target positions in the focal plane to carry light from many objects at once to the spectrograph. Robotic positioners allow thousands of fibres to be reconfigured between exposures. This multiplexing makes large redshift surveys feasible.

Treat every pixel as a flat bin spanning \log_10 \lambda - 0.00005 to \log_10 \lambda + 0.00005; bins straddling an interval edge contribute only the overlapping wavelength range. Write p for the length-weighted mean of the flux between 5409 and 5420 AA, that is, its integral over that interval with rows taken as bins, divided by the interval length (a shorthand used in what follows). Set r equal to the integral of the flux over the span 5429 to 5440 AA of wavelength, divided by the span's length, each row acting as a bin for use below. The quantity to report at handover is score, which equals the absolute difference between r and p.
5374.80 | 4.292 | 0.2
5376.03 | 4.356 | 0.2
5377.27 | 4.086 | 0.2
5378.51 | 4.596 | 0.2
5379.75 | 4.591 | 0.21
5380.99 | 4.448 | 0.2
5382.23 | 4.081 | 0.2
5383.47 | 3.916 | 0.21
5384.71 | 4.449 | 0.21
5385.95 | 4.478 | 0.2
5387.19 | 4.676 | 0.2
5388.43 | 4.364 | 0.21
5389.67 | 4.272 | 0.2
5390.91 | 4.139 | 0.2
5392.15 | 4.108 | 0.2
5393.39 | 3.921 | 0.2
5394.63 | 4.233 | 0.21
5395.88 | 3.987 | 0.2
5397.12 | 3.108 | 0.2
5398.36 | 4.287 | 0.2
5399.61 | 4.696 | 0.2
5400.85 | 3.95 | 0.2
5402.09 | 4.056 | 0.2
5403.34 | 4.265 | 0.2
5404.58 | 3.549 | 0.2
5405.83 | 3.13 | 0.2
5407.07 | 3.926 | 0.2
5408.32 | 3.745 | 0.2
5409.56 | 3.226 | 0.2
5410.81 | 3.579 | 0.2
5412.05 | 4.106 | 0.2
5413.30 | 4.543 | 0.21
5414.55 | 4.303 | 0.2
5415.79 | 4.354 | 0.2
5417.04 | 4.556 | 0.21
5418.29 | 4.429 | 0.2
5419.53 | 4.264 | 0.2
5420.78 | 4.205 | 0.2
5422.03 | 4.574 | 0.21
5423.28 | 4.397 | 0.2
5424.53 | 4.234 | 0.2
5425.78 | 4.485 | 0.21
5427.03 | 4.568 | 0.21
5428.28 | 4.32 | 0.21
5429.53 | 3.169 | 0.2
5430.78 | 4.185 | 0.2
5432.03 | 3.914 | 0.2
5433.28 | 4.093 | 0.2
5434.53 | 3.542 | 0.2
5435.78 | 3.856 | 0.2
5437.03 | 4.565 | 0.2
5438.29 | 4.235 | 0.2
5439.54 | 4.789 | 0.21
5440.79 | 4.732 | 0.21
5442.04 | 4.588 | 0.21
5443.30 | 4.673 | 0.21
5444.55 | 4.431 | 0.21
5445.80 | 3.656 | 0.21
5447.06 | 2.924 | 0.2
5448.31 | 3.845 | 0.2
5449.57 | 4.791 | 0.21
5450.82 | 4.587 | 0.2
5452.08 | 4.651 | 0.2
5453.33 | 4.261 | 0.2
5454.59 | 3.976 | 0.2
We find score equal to 0.12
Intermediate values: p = 4.16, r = 4.0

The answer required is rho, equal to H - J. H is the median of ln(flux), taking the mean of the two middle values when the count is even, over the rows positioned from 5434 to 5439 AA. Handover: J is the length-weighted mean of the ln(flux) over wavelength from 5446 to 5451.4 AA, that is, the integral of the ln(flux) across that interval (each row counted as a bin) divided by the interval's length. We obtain 0.03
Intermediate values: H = 1.40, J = 1.37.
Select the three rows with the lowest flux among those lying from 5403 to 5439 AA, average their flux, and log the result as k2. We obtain 3.2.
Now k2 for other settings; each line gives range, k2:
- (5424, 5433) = 3.8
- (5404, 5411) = 3.3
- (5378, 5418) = 3.2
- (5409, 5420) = 3.6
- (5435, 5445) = 4.2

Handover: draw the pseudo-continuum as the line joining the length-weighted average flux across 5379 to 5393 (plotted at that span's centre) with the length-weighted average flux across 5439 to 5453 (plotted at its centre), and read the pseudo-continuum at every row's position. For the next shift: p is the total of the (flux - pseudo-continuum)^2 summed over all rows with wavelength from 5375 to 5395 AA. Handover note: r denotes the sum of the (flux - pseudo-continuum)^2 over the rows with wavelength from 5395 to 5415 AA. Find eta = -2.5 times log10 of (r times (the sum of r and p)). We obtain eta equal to -4.1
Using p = 0.9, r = 6.3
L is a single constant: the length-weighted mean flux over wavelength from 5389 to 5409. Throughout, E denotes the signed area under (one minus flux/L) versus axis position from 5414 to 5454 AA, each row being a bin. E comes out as -3.0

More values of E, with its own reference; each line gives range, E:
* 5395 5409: 0.3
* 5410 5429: -1.7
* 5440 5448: -0.4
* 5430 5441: -0.6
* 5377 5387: -1.0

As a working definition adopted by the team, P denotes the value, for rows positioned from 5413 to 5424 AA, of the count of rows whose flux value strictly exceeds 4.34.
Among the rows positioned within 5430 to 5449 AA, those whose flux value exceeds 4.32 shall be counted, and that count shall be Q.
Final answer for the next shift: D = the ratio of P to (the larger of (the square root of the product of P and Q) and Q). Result 1.0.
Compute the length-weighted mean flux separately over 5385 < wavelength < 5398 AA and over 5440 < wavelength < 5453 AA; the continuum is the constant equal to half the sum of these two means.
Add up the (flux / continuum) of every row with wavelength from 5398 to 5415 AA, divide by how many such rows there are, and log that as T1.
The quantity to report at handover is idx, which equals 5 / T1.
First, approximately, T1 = 0.94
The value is 5.33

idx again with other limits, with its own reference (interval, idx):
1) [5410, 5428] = 4.87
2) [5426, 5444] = 4.99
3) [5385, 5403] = 5.07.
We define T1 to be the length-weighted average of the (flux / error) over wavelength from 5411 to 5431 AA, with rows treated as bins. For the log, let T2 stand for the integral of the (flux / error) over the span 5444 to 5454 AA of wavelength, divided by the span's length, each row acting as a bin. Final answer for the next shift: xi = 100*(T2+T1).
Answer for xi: 4132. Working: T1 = 21.0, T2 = 20.3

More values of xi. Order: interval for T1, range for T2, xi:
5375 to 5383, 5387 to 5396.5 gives 4224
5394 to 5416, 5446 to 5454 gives 4008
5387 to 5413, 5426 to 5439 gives 3978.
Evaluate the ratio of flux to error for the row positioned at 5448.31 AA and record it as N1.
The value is 19.2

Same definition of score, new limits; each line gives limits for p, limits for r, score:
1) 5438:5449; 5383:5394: 0.05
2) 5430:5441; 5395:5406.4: 0.28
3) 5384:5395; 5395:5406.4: 0.39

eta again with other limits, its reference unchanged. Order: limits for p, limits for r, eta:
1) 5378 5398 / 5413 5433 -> -2.2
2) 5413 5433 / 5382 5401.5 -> -2.6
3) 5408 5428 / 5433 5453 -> -3.8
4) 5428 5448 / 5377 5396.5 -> -2.0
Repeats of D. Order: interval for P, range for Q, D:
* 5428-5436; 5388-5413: 0.0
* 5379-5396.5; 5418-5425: 1.4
